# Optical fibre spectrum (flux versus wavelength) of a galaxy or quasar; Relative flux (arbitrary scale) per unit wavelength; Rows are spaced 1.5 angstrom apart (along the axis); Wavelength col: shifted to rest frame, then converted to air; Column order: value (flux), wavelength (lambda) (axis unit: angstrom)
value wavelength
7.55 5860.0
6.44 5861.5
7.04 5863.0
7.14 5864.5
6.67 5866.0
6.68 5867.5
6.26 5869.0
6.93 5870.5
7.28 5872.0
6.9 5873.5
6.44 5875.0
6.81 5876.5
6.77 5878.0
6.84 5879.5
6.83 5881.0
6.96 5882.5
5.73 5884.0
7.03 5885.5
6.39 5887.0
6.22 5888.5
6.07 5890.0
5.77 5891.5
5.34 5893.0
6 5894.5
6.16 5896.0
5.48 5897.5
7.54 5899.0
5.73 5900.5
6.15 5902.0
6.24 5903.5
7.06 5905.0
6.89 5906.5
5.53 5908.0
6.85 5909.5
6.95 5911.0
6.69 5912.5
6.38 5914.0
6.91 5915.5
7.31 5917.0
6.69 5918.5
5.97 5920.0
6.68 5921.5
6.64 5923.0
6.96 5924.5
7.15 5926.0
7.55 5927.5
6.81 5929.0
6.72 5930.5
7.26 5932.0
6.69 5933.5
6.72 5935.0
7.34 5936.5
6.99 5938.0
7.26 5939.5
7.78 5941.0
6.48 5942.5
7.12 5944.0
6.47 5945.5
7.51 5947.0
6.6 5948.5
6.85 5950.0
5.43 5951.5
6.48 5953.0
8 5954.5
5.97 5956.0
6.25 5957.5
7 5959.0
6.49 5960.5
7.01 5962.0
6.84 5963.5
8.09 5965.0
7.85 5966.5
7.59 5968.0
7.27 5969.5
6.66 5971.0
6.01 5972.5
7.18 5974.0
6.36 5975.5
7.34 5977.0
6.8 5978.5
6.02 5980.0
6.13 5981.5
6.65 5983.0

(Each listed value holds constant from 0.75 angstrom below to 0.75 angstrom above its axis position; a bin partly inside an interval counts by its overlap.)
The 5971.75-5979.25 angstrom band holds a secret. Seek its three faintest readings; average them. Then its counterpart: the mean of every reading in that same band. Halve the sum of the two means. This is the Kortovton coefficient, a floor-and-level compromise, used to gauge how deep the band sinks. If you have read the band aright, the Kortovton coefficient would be 6.56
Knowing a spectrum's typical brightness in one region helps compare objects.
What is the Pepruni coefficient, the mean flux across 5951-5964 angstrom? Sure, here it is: 6.6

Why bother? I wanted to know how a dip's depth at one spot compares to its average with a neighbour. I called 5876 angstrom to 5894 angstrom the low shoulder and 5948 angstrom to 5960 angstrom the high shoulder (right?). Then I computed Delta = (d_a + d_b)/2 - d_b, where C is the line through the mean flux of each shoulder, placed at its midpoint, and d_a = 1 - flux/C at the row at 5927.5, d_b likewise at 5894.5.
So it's -0.11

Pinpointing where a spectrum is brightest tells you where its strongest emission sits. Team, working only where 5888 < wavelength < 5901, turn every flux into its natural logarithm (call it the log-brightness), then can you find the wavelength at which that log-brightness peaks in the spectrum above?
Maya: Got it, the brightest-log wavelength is 5899.0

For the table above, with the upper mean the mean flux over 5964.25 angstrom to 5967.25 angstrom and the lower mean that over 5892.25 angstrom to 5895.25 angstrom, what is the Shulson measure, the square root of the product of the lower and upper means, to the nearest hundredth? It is 6.72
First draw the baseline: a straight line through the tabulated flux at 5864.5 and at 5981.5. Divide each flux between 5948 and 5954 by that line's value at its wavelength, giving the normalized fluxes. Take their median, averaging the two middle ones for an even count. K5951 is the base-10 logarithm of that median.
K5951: 0.010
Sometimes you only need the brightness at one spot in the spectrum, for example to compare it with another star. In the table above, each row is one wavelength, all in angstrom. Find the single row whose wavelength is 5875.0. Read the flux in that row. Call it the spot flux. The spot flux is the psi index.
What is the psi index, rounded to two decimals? 6.44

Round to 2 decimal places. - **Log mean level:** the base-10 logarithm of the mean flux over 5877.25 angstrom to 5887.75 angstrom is 0.82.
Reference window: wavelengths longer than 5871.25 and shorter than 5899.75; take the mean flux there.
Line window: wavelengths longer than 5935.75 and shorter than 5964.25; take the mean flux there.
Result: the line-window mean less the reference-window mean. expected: 0.4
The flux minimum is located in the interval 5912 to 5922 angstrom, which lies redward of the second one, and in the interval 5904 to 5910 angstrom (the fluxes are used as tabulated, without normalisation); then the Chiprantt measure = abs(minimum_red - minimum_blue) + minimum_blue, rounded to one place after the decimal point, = 6.0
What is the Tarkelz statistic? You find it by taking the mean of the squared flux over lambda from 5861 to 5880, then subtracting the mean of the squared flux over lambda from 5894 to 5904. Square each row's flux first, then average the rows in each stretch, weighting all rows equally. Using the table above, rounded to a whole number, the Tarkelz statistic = 7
